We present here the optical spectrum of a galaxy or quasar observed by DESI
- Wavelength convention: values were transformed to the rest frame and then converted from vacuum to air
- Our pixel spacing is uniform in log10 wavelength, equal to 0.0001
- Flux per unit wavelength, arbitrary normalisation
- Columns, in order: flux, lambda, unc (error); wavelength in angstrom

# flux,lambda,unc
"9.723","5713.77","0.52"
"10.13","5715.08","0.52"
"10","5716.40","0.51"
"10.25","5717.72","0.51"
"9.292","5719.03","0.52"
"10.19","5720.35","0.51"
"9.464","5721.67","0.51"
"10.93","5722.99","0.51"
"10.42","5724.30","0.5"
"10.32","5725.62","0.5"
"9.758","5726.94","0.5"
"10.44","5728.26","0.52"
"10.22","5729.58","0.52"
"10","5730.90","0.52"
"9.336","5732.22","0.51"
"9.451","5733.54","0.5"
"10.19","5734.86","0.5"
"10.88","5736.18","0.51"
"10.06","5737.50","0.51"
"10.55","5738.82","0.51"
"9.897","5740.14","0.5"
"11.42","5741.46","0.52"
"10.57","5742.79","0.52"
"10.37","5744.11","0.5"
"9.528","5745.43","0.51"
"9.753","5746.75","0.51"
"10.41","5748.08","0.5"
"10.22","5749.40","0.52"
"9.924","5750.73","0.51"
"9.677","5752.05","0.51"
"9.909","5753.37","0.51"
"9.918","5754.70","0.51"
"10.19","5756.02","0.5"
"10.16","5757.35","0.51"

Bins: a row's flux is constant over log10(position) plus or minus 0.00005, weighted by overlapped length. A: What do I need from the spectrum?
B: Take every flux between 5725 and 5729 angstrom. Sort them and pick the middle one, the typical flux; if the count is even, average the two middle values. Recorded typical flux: 10.3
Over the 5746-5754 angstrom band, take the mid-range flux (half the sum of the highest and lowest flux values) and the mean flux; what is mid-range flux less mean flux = 0.06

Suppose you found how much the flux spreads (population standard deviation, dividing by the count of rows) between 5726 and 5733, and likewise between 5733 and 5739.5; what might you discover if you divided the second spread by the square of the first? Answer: 3.3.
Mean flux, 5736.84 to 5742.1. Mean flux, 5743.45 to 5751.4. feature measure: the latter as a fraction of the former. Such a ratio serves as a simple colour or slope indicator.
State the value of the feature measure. 0.957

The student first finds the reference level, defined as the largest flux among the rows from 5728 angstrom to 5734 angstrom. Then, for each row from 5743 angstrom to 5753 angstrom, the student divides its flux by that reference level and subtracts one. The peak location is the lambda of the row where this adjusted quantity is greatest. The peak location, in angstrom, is 5748.08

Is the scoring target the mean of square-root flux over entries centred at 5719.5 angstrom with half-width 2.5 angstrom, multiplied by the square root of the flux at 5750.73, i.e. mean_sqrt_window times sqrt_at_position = 9.9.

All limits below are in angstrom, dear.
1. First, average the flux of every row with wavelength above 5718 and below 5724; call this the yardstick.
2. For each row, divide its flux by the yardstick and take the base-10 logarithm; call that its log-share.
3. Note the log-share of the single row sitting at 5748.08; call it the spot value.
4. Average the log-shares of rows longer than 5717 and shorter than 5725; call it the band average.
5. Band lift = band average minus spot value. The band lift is -0.014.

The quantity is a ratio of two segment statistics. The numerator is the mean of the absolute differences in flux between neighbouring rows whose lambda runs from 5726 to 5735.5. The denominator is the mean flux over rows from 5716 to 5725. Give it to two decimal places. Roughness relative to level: 0.04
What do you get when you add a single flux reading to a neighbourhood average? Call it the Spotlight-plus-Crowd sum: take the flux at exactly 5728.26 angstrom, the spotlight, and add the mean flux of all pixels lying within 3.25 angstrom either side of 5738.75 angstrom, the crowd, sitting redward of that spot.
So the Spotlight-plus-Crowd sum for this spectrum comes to 21.0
